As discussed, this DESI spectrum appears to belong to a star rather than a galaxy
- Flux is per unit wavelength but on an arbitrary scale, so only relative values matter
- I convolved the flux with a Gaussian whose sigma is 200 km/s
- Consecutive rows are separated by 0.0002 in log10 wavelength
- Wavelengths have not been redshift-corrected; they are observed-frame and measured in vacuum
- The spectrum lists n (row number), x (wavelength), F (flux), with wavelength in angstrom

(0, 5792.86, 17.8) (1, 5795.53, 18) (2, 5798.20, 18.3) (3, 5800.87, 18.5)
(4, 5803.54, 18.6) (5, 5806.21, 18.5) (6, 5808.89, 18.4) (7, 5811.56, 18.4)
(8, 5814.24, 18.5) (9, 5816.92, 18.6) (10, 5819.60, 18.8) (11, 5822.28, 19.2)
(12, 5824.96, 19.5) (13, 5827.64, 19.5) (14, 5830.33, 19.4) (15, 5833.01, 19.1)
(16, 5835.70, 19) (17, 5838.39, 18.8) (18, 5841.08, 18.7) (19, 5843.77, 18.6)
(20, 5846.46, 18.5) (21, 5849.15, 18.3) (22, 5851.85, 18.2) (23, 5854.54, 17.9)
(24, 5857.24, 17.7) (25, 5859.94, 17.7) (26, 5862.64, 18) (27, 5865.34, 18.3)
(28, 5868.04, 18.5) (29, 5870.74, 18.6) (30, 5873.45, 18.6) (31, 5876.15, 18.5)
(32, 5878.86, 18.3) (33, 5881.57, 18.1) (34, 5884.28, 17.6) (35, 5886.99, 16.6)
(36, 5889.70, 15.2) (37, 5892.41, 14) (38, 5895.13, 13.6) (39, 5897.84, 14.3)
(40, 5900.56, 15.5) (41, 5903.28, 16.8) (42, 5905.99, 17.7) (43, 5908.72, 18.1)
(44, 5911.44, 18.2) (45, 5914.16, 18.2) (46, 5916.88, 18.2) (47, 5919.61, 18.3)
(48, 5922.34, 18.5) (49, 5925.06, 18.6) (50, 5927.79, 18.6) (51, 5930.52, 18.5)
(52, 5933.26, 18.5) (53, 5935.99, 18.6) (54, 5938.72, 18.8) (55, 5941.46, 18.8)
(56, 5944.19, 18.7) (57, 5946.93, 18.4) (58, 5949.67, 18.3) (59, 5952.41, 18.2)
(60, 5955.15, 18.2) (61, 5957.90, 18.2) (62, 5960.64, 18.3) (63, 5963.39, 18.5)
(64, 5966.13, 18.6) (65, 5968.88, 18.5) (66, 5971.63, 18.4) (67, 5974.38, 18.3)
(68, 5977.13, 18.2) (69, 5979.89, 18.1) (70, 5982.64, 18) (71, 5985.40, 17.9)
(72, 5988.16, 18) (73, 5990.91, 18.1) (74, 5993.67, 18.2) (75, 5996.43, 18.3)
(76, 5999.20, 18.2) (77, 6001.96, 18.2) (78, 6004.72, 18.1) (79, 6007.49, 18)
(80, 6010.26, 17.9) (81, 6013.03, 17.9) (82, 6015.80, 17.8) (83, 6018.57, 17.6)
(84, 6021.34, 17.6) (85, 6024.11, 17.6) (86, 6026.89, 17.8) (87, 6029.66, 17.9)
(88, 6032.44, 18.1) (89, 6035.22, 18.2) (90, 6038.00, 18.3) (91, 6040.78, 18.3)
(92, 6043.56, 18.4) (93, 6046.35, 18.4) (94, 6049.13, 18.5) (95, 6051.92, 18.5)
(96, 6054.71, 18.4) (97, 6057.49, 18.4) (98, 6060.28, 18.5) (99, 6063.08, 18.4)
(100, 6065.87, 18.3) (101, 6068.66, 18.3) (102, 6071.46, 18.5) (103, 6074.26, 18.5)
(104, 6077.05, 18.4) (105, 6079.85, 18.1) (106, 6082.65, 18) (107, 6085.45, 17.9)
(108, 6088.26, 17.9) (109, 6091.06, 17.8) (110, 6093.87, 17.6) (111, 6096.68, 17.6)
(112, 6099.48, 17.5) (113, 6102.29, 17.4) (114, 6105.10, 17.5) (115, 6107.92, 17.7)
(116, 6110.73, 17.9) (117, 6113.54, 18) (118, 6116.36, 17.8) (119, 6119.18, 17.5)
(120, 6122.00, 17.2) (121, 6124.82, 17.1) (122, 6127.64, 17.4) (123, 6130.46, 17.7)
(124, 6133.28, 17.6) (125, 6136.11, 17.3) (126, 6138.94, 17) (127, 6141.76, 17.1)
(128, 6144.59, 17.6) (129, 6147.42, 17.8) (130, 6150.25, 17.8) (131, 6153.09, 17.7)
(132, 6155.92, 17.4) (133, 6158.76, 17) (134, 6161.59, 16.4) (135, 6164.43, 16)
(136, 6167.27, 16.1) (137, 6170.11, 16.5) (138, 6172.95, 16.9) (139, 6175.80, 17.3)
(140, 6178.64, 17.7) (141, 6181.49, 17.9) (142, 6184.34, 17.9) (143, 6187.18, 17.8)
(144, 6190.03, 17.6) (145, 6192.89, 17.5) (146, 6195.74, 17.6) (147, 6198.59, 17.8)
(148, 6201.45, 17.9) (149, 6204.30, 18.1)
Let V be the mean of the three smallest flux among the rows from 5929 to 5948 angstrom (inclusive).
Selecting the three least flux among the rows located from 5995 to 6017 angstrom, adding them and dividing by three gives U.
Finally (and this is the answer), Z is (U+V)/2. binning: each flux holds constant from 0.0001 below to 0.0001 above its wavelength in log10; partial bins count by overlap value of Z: 18.2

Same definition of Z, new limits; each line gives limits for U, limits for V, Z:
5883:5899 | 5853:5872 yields 15.9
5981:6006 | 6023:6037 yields 17.9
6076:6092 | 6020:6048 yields 17.8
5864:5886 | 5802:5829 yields 18.2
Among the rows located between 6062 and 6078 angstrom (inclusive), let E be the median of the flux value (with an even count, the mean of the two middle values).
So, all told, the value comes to 18.4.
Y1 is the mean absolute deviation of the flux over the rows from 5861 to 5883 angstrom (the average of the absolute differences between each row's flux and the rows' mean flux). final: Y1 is 0.19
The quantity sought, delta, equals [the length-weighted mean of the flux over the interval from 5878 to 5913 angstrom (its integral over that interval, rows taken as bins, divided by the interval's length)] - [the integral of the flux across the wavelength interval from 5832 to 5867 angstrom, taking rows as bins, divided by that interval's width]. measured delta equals -1.9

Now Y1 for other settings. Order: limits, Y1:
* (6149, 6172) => 0.61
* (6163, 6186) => 0.66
